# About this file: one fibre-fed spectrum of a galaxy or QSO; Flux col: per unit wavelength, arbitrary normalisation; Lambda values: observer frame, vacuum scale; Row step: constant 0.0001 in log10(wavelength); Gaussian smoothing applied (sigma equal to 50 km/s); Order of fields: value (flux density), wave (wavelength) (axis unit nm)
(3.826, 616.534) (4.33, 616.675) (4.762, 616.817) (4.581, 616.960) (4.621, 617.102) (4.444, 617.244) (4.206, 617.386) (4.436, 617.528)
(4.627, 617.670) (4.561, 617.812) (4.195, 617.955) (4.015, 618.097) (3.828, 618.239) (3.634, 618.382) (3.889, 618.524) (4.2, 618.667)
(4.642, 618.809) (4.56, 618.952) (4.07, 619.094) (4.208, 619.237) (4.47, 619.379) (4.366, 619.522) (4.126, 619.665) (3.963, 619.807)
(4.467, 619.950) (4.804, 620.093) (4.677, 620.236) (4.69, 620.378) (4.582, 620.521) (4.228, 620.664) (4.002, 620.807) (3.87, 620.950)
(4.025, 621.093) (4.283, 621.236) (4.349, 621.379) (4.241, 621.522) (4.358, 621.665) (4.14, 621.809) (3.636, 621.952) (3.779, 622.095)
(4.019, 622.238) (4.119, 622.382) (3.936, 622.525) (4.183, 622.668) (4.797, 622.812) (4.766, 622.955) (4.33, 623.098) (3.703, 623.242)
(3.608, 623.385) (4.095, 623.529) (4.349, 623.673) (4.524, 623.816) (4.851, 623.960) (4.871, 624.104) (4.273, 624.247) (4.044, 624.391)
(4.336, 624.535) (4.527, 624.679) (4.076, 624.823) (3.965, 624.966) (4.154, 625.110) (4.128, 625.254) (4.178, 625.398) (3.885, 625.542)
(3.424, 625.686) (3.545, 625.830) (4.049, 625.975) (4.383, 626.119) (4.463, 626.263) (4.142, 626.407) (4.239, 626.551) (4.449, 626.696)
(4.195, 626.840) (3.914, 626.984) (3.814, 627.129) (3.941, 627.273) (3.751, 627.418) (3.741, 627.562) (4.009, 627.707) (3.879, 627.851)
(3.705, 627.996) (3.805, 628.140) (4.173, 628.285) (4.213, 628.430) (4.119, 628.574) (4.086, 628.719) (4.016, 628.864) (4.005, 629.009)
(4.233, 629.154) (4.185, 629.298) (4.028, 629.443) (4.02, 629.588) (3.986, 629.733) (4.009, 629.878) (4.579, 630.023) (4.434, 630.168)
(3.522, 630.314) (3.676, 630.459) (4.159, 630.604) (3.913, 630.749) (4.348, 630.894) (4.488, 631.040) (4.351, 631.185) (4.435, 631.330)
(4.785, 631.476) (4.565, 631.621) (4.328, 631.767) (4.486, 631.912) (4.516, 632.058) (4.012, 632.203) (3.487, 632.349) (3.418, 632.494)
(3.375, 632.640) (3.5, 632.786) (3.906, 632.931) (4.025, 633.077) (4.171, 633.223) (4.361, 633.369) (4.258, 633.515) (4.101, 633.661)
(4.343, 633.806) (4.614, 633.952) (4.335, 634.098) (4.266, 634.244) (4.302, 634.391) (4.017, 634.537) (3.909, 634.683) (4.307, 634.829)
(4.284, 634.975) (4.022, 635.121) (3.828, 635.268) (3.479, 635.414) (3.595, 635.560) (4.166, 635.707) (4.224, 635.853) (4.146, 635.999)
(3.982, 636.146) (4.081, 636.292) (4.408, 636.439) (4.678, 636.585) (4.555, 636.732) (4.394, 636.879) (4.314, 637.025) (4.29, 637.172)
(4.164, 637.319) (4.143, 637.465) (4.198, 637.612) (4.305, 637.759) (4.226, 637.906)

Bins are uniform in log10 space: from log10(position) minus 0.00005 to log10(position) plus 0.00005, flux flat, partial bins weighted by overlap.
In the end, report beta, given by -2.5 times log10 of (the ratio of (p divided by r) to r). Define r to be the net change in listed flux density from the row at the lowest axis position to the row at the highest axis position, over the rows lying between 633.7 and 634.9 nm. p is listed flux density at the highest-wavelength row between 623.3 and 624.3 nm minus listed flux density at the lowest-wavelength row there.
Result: -7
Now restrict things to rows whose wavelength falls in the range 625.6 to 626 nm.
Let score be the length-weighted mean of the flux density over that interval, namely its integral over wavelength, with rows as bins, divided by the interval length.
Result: 3.6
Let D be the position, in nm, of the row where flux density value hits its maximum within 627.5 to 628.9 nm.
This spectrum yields 628.430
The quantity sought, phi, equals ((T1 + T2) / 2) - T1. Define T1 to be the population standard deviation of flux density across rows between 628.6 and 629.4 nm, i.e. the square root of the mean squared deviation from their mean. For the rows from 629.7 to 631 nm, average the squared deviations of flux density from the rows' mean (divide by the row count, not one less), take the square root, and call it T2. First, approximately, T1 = 0.09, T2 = 0.33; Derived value 0.12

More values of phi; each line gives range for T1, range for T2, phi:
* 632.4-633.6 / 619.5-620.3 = -0.04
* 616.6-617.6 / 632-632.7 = 0.13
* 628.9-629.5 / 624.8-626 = 0.08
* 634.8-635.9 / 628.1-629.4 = -0.09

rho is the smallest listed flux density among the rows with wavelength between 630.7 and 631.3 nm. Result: 3.913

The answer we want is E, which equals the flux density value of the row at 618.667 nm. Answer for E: 4.2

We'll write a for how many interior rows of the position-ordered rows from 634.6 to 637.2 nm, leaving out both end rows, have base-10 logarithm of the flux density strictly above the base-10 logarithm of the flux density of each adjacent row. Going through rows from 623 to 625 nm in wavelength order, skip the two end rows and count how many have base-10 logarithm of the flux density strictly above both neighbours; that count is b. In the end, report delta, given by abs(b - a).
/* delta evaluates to 1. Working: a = 3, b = 2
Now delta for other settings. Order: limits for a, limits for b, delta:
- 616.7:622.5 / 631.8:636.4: 2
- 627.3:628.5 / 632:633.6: 0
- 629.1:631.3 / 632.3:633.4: 3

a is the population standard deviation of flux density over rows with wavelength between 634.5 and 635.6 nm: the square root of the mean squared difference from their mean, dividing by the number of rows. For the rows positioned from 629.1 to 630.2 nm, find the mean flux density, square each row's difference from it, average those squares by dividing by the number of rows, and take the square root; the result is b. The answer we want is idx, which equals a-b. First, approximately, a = 0.28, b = 0.207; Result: 0.07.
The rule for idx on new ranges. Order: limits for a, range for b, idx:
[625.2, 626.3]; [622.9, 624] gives -0.08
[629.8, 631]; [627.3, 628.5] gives 0.16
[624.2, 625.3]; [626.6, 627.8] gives -0.06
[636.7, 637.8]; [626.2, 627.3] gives -0.10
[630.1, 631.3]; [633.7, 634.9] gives 0.14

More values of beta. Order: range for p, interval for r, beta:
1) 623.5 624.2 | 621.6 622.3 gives -2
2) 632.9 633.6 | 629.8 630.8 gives -4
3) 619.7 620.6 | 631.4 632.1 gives -2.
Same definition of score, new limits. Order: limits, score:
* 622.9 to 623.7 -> 4.1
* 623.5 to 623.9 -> 4.4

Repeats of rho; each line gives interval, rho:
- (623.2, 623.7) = 3.608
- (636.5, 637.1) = 4.314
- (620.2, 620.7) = 4.228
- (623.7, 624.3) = 4.273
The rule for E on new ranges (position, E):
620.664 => 4.228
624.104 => 4.871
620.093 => 4.804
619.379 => 4.47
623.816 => 4.524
